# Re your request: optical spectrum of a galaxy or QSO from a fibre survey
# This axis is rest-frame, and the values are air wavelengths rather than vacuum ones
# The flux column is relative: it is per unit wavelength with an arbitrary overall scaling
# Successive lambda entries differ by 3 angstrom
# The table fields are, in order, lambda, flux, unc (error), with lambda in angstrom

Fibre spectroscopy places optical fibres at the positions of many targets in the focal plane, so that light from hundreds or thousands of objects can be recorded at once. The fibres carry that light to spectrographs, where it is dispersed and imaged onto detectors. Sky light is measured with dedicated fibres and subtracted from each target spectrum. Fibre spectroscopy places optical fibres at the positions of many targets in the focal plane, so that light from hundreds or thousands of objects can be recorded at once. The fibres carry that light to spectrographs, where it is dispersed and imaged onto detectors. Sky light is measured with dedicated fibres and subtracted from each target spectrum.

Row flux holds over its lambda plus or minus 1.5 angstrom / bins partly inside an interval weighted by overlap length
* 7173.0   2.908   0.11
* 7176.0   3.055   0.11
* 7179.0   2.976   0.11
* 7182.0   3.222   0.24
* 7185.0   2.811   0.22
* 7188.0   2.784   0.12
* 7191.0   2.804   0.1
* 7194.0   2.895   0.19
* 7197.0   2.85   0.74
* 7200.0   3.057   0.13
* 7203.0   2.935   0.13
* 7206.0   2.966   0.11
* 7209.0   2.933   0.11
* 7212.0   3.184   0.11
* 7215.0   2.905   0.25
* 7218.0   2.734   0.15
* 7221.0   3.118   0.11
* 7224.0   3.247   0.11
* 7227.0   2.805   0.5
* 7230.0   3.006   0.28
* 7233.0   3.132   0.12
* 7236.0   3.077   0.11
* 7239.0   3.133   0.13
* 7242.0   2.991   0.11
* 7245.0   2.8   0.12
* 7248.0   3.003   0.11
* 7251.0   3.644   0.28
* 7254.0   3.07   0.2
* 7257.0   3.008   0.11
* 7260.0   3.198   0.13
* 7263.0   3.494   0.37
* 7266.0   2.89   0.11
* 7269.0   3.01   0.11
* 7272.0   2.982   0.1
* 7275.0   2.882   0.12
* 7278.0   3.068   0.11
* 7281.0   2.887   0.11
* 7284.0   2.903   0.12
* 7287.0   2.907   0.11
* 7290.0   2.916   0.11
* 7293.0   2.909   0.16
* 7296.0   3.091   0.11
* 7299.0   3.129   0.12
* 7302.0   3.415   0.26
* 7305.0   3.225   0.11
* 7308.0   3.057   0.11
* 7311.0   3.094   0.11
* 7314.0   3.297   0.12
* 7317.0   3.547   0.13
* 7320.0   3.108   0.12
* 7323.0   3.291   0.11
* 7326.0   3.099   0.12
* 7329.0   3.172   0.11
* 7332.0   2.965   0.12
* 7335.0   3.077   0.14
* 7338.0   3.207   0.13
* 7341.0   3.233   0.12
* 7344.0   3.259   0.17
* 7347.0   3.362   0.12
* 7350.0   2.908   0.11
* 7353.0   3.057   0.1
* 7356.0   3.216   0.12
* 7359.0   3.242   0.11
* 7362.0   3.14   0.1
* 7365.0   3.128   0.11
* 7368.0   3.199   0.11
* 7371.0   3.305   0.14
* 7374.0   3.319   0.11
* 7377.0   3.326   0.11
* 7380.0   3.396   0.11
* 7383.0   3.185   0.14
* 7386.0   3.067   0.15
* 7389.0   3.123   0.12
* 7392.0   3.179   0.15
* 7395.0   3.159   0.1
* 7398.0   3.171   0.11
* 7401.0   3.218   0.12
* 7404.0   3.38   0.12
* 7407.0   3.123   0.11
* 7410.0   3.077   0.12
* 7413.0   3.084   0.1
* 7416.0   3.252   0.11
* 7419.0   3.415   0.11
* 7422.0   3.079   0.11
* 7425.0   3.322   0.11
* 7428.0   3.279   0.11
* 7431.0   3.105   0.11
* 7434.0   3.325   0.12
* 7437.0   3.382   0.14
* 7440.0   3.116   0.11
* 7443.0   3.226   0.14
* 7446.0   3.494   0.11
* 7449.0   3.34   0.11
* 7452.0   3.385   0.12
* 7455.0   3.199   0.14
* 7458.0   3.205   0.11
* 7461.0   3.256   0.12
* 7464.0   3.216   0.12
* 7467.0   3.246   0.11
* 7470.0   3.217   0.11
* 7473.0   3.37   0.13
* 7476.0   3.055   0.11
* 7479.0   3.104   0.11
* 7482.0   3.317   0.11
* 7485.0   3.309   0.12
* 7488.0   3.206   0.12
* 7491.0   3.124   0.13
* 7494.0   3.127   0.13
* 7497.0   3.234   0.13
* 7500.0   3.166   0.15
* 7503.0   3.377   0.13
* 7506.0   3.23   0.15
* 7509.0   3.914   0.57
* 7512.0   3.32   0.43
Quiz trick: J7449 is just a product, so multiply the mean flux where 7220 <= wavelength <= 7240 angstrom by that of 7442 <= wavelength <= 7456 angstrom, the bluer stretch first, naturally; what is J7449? 10.2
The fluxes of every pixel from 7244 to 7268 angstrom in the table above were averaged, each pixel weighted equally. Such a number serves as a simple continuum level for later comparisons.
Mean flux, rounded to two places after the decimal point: 3.14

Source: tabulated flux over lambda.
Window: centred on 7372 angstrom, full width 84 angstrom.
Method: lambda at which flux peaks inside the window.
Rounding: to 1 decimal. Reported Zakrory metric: 7380.0 angstrom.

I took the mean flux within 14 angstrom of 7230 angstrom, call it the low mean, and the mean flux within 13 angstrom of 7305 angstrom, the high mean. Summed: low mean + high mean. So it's 6.22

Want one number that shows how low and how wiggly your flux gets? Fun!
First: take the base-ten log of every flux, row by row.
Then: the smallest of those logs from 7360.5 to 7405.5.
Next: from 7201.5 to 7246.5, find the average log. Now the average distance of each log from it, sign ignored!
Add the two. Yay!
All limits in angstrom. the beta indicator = 0.504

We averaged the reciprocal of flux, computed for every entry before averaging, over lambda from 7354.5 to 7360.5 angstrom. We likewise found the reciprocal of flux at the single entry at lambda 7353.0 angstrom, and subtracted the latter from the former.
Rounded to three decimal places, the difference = -0.017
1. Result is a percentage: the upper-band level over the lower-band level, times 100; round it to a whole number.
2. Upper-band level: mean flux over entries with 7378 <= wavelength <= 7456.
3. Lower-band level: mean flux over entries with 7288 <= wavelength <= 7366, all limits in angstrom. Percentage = 102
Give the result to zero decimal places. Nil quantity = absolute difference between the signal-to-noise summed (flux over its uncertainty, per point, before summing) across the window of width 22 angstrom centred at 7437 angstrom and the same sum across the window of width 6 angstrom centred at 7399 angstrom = 137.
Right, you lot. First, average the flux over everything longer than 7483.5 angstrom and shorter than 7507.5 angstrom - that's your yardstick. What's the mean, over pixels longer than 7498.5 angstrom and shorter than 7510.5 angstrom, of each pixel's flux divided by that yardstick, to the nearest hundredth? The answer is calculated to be 1.06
